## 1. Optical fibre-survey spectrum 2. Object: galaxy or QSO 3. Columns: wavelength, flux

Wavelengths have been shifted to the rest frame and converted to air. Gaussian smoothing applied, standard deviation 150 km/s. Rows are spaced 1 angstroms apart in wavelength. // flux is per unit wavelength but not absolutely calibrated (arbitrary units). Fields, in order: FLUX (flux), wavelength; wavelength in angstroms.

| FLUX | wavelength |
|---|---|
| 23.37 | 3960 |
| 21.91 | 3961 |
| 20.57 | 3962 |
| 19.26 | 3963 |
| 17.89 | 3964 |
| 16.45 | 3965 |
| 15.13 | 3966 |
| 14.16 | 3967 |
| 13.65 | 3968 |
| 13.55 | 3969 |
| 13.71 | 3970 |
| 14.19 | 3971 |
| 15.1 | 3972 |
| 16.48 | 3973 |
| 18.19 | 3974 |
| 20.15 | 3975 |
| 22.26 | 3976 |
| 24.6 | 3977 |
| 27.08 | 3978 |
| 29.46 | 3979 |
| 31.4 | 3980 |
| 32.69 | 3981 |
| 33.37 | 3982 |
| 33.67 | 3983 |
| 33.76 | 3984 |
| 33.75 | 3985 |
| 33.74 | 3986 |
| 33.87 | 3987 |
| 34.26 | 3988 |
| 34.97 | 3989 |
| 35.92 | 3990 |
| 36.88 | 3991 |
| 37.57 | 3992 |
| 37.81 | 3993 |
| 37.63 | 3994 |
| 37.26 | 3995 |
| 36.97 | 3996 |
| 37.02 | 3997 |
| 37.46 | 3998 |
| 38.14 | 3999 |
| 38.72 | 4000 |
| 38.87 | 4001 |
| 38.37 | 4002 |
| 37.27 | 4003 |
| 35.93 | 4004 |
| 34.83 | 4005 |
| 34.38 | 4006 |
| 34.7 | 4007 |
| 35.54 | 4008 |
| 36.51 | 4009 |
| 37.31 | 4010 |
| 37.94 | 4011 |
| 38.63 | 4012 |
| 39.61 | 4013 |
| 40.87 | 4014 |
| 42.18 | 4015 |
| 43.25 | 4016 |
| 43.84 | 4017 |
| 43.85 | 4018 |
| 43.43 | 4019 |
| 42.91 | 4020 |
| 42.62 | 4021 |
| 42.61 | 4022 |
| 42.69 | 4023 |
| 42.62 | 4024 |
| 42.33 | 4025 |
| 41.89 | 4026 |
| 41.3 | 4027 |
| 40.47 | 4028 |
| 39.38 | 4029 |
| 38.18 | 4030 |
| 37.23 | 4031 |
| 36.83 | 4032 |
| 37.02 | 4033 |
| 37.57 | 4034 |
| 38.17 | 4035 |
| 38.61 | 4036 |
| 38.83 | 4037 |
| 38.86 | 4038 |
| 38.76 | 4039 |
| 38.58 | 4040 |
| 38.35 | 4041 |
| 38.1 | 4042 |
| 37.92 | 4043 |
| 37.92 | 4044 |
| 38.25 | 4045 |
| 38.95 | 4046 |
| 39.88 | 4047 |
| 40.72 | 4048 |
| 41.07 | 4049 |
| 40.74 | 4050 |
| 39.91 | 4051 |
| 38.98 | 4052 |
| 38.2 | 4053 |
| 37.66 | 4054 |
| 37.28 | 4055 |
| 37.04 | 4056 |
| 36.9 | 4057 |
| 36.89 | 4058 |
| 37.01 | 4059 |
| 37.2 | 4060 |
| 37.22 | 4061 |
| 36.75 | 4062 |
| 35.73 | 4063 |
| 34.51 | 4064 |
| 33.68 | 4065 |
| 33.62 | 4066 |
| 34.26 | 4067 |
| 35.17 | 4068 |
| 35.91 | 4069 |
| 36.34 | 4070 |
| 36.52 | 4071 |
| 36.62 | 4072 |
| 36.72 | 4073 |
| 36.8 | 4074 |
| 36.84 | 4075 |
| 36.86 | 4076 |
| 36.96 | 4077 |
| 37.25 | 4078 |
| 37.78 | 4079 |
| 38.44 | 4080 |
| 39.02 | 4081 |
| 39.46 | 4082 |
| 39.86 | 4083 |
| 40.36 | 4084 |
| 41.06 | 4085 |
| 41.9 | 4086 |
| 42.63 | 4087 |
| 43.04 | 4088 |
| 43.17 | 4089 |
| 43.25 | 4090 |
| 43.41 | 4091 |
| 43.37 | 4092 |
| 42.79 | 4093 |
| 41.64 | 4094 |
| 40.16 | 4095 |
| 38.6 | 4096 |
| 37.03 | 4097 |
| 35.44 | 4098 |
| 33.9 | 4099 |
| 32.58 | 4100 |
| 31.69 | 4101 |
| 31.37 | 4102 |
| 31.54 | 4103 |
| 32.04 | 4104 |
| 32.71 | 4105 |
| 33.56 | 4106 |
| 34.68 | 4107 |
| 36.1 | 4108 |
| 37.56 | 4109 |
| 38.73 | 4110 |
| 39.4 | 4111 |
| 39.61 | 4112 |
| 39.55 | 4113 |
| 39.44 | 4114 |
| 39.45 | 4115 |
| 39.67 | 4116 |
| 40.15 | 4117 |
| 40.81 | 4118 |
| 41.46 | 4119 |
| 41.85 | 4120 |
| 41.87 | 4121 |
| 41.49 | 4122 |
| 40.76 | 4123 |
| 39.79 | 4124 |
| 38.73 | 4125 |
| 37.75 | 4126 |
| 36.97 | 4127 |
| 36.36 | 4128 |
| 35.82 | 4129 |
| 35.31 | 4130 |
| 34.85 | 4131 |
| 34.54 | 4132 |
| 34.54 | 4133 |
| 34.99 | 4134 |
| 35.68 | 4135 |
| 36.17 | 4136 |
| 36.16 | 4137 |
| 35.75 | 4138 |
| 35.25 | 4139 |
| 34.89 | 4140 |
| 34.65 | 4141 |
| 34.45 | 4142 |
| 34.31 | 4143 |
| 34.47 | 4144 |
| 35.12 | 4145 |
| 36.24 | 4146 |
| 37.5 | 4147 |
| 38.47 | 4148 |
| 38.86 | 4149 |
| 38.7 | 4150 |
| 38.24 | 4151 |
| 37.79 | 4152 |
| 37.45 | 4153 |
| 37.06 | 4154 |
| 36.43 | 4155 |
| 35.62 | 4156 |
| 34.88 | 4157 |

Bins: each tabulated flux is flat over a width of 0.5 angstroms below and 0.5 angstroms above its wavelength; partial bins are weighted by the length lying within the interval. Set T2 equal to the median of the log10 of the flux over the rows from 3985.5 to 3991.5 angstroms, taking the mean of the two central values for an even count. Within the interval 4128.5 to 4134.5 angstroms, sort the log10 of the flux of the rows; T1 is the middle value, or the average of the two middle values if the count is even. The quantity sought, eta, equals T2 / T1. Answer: 1.00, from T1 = 1.54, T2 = 1.539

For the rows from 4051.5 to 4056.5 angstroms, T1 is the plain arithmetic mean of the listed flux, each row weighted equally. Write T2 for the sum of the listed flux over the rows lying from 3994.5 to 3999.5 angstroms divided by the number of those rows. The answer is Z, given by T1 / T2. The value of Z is 1.012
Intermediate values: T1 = 37.8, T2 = 37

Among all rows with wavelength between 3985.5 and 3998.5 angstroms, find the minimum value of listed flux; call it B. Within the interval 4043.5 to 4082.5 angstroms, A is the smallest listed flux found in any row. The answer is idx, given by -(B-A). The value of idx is 0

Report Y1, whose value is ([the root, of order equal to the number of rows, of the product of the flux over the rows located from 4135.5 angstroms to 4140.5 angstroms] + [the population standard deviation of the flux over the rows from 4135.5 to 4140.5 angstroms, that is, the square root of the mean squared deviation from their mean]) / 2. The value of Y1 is 18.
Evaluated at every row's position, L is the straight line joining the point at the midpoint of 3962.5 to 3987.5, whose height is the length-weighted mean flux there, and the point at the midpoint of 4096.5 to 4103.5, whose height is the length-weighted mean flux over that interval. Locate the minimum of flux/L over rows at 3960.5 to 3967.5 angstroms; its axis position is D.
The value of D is 3967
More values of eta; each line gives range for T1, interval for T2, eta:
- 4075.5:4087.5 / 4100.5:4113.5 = 0.97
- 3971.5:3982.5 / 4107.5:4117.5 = 1.15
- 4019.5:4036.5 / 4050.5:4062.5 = 0.98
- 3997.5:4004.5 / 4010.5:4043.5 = 1.01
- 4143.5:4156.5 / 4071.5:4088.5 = 1.01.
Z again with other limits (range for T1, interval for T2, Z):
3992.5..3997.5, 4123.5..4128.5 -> 0.985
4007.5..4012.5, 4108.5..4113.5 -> 0.954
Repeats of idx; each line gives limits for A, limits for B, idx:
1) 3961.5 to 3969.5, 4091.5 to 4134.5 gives -18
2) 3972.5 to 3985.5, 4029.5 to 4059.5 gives -20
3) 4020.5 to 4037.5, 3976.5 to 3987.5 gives 12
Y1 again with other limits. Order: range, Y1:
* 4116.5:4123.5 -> 21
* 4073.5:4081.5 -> 19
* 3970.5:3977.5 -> 11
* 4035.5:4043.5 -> 19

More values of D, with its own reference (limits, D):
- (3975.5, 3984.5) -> 3976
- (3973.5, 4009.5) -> 3974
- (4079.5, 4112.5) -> 4102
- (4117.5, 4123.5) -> 4123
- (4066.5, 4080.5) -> 4067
